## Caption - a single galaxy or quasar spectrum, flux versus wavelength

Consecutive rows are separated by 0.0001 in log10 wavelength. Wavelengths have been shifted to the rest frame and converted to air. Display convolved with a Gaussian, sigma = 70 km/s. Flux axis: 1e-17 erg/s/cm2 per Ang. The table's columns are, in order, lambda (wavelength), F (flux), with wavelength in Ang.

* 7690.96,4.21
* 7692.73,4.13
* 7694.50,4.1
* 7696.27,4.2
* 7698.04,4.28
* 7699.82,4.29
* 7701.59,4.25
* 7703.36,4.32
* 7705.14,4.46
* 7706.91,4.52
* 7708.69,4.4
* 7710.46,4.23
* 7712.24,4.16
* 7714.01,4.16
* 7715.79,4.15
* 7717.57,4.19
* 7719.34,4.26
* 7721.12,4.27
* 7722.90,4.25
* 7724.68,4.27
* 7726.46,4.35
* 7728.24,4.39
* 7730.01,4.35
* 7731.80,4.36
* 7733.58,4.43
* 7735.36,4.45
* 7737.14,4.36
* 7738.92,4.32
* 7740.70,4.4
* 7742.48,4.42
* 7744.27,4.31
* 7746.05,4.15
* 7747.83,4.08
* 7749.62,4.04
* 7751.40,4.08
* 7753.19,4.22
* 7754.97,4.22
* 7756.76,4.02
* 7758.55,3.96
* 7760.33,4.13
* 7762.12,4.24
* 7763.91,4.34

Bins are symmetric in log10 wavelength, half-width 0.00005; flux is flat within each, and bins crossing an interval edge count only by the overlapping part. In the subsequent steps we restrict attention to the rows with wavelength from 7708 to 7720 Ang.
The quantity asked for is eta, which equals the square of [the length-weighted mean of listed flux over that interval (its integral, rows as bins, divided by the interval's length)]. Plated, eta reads 17.8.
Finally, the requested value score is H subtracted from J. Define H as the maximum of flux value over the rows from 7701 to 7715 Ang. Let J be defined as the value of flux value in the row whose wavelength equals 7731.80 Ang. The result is -0.16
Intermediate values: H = 4.52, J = 4.36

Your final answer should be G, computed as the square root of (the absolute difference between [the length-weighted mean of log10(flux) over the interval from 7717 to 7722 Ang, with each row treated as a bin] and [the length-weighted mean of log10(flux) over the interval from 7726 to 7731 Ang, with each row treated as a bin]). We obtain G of 0.107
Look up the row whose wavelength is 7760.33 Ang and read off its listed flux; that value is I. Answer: 4.13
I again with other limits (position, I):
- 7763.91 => 4.34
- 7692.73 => 4.13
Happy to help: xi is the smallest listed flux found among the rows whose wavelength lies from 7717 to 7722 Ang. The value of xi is 4.19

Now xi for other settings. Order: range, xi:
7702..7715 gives 4.16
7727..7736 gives 4.35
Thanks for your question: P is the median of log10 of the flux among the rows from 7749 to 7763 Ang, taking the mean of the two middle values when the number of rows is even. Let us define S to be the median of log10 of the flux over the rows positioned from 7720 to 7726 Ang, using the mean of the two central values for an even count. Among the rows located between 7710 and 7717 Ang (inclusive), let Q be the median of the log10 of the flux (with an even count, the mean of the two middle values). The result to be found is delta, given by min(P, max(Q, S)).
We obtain 0.613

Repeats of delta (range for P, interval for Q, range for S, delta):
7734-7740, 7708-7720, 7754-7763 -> 0.622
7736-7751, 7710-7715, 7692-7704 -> 0.628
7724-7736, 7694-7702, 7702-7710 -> 0.639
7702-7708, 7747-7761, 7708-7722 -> 0.624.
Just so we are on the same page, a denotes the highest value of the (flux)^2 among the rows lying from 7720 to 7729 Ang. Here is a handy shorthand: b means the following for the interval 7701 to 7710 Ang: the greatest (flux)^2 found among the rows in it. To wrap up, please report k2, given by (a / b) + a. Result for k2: 20.2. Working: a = 19.3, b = 20.4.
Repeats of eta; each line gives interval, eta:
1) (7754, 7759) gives 16.6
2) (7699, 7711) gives 19.0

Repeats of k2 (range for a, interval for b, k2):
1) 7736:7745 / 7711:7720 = 20.6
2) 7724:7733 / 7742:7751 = 20.3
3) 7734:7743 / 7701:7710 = 20.8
